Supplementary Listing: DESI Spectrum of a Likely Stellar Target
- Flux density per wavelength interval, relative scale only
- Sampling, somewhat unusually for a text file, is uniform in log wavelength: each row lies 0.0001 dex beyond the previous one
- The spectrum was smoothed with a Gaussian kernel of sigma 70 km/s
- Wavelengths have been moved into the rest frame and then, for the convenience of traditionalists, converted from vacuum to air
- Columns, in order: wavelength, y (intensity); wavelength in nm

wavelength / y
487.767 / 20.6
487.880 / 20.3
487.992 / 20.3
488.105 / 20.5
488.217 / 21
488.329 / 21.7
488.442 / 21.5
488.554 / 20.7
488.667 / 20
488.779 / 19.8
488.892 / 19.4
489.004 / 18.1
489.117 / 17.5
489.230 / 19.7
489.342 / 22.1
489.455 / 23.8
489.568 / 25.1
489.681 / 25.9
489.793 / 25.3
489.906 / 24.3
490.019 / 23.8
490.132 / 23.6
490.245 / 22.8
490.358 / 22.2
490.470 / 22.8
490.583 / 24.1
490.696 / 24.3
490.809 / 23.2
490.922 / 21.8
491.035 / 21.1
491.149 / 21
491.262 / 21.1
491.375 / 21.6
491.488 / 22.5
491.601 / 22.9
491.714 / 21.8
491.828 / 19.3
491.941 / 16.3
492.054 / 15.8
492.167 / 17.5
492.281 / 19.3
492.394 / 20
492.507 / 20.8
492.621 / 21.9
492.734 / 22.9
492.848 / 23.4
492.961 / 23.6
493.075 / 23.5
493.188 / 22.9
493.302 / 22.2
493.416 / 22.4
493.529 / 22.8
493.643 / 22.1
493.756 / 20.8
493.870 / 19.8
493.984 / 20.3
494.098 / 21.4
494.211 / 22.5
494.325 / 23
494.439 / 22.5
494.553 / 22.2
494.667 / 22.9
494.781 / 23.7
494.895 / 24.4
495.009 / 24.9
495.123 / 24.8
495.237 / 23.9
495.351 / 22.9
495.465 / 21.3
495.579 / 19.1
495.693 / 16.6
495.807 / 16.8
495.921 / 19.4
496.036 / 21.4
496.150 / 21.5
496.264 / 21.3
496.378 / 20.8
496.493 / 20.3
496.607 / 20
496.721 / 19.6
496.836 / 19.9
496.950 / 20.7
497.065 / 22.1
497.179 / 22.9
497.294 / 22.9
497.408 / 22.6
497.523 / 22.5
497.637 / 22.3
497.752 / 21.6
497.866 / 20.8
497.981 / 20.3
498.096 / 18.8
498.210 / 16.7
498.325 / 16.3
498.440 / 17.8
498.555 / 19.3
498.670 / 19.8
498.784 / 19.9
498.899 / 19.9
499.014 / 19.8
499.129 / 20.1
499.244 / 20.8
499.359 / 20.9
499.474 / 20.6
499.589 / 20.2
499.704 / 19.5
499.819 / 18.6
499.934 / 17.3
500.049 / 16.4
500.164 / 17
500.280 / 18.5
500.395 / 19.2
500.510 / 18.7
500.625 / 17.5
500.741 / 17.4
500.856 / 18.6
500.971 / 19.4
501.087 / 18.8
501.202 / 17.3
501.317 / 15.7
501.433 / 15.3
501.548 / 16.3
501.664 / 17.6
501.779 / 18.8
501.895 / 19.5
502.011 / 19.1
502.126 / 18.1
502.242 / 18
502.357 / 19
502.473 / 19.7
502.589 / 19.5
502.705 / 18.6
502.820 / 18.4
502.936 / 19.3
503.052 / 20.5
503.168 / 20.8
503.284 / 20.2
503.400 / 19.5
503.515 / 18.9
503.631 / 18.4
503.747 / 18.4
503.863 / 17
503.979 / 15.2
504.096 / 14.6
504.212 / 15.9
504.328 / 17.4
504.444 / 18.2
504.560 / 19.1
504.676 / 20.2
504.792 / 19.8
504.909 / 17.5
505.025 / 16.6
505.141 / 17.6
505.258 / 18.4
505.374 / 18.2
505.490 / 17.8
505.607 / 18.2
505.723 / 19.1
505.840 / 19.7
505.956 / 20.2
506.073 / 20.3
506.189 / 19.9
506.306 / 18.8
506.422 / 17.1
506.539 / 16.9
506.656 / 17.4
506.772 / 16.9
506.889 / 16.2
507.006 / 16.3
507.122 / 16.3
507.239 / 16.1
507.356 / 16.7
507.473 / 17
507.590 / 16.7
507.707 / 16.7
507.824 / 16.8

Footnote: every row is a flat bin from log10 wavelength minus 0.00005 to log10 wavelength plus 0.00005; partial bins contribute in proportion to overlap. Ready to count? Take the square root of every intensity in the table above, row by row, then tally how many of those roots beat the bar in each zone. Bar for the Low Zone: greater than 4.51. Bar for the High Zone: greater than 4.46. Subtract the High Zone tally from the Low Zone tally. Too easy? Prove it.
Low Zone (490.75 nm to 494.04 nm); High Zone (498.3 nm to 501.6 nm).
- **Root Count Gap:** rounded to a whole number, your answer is 14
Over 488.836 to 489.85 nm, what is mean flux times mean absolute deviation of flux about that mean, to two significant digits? 62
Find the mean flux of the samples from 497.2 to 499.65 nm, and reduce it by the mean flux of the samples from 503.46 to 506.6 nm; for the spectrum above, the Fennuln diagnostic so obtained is 2.1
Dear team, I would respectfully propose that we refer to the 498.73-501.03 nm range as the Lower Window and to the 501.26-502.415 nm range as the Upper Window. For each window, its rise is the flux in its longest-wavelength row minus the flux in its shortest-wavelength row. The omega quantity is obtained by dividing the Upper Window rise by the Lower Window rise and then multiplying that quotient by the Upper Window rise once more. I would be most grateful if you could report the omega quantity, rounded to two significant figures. -22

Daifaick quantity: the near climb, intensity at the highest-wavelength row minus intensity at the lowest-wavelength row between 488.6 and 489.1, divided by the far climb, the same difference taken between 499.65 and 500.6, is 2.4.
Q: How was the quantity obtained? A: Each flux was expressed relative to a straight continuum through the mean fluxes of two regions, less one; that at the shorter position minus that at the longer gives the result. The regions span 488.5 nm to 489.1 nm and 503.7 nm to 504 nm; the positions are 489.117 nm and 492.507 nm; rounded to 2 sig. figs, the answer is -0.20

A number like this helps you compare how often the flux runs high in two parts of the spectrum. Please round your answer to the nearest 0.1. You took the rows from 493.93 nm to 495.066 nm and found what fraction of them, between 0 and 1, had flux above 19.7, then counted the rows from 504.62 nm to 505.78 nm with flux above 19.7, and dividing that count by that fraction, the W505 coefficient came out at 2.0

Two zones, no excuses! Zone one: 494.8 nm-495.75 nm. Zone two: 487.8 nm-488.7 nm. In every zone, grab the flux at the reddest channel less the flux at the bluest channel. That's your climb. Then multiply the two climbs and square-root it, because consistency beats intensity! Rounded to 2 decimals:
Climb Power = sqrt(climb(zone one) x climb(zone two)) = 1.53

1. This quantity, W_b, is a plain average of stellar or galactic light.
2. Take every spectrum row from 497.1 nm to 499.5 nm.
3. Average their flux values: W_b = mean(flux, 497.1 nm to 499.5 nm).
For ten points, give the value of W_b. 20.3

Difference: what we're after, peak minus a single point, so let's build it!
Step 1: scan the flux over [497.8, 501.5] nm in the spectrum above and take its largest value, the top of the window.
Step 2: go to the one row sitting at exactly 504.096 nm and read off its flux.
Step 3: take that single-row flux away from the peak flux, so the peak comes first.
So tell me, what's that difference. 6.3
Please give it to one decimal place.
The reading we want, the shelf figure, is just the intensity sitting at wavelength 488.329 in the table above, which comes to 21.7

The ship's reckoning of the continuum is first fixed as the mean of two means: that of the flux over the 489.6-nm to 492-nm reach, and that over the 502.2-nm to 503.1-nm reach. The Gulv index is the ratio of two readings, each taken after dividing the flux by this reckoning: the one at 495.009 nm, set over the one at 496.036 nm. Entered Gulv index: 1.2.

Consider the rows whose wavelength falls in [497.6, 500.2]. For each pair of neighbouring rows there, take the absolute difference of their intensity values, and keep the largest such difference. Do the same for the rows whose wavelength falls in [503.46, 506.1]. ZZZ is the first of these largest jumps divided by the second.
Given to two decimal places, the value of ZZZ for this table 0.91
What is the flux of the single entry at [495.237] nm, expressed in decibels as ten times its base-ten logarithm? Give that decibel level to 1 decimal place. 13.8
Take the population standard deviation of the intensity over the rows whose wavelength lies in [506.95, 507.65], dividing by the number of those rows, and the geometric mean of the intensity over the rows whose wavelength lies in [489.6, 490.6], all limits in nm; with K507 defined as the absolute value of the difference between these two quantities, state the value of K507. 24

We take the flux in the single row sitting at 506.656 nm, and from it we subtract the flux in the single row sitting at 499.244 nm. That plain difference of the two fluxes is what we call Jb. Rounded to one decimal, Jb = -3.4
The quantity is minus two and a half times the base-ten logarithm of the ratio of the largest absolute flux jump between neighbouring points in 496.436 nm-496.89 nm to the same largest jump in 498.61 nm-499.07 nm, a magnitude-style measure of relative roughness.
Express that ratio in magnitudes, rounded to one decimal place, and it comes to -1.5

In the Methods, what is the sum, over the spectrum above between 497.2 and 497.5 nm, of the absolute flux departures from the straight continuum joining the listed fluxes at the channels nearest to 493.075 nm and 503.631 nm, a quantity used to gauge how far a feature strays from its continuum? 2.6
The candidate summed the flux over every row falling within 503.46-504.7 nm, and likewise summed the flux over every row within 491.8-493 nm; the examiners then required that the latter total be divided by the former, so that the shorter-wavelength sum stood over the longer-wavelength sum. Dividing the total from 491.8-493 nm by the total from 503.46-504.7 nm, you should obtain 1.14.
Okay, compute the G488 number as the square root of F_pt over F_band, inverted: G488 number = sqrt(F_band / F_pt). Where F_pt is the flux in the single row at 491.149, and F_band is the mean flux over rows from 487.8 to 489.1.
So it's 0.98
